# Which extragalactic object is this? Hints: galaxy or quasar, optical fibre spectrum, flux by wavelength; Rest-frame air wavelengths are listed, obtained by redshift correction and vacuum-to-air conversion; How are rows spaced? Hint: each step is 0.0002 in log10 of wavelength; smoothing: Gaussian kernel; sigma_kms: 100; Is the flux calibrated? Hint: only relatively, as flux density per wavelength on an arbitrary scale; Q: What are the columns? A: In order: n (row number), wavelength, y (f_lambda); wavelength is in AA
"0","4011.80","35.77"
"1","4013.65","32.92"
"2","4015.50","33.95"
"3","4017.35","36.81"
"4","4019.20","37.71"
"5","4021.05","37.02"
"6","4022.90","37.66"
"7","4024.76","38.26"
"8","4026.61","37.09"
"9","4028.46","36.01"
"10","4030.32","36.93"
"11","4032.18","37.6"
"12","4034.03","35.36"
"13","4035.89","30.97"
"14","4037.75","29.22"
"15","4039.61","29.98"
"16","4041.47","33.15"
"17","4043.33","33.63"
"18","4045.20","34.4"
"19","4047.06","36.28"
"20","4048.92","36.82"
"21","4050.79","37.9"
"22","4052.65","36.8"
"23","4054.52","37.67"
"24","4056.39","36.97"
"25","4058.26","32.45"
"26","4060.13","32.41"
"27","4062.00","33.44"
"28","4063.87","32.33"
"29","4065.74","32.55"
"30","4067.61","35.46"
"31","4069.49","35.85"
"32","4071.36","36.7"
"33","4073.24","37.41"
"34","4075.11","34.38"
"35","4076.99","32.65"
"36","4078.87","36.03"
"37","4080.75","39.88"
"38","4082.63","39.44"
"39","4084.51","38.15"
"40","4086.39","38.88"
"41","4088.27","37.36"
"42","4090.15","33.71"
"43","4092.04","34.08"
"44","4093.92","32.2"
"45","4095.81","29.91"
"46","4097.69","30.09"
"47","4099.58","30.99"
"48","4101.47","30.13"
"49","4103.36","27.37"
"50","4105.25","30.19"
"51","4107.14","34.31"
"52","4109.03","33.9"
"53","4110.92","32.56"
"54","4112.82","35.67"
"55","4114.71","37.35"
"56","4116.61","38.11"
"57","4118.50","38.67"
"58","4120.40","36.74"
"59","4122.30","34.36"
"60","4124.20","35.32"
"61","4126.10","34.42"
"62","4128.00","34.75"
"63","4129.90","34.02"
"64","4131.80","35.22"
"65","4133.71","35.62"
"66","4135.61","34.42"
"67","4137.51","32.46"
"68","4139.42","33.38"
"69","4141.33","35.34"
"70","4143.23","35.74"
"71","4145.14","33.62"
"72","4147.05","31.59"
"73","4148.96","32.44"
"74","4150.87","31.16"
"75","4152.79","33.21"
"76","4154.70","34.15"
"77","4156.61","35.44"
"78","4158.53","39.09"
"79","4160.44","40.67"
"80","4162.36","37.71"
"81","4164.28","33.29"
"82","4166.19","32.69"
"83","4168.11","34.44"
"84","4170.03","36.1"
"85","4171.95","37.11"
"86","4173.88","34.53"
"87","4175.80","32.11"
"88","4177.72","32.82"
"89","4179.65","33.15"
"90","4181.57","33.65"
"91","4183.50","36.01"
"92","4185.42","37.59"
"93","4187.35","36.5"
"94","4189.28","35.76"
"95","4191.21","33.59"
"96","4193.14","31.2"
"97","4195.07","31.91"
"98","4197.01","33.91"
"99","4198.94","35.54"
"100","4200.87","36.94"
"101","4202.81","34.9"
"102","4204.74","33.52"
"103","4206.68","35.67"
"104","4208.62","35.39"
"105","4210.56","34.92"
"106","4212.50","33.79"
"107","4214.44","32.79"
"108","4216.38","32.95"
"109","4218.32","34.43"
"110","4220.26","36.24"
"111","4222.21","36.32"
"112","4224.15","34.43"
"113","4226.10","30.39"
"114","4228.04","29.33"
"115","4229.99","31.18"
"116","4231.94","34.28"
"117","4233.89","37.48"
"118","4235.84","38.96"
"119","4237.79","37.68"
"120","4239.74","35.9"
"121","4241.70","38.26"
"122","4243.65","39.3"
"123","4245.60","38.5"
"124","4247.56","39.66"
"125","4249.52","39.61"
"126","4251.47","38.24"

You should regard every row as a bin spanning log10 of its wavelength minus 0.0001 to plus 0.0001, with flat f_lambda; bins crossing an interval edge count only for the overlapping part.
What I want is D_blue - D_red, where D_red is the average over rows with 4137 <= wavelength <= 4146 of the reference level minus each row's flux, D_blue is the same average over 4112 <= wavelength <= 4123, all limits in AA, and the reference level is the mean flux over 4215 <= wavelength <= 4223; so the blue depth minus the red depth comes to -3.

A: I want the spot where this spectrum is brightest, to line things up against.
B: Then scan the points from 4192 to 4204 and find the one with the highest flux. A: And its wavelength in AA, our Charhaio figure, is 4200.87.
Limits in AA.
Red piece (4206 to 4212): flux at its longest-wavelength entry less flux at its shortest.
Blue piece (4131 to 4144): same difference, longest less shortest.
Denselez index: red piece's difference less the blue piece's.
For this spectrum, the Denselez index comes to -1.3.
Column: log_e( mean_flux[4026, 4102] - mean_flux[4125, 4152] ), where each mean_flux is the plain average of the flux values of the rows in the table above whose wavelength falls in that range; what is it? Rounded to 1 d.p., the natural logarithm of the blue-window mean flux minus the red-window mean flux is -0.2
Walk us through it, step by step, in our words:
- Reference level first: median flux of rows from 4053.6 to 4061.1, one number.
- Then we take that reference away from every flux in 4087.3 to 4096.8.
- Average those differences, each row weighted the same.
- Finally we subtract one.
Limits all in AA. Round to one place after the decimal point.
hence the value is -2.3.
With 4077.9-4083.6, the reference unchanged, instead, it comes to 2.7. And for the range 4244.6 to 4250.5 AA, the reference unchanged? 3.5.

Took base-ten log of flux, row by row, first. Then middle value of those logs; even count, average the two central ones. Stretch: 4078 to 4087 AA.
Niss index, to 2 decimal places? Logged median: 1.59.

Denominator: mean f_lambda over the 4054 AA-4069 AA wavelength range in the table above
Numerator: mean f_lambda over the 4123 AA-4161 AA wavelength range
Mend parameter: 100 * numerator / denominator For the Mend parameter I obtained 101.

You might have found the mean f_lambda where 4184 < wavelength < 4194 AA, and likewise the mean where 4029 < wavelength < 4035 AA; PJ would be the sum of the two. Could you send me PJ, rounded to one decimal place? 71.6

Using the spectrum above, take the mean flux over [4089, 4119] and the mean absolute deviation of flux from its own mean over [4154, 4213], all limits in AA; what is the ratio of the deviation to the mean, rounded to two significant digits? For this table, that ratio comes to 0.051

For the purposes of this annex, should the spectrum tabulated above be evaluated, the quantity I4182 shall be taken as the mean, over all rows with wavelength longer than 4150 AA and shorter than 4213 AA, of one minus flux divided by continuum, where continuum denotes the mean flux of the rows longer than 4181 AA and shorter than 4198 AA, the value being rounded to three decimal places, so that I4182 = -0.010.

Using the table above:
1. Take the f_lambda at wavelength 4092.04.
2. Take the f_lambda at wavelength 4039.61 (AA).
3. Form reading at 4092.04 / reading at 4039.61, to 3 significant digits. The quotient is 1.14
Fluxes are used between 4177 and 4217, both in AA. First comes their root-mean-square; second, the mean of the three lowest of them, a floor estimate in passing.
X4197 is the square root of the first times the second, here 33.2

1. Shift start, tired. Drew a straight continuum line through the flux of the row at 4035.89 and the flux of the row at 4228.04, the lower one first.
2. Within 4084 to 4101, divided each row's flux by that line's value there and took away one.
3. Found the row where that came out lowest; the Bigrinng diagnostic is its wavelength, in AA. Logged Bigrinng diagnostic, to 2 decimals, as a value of 4095.81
